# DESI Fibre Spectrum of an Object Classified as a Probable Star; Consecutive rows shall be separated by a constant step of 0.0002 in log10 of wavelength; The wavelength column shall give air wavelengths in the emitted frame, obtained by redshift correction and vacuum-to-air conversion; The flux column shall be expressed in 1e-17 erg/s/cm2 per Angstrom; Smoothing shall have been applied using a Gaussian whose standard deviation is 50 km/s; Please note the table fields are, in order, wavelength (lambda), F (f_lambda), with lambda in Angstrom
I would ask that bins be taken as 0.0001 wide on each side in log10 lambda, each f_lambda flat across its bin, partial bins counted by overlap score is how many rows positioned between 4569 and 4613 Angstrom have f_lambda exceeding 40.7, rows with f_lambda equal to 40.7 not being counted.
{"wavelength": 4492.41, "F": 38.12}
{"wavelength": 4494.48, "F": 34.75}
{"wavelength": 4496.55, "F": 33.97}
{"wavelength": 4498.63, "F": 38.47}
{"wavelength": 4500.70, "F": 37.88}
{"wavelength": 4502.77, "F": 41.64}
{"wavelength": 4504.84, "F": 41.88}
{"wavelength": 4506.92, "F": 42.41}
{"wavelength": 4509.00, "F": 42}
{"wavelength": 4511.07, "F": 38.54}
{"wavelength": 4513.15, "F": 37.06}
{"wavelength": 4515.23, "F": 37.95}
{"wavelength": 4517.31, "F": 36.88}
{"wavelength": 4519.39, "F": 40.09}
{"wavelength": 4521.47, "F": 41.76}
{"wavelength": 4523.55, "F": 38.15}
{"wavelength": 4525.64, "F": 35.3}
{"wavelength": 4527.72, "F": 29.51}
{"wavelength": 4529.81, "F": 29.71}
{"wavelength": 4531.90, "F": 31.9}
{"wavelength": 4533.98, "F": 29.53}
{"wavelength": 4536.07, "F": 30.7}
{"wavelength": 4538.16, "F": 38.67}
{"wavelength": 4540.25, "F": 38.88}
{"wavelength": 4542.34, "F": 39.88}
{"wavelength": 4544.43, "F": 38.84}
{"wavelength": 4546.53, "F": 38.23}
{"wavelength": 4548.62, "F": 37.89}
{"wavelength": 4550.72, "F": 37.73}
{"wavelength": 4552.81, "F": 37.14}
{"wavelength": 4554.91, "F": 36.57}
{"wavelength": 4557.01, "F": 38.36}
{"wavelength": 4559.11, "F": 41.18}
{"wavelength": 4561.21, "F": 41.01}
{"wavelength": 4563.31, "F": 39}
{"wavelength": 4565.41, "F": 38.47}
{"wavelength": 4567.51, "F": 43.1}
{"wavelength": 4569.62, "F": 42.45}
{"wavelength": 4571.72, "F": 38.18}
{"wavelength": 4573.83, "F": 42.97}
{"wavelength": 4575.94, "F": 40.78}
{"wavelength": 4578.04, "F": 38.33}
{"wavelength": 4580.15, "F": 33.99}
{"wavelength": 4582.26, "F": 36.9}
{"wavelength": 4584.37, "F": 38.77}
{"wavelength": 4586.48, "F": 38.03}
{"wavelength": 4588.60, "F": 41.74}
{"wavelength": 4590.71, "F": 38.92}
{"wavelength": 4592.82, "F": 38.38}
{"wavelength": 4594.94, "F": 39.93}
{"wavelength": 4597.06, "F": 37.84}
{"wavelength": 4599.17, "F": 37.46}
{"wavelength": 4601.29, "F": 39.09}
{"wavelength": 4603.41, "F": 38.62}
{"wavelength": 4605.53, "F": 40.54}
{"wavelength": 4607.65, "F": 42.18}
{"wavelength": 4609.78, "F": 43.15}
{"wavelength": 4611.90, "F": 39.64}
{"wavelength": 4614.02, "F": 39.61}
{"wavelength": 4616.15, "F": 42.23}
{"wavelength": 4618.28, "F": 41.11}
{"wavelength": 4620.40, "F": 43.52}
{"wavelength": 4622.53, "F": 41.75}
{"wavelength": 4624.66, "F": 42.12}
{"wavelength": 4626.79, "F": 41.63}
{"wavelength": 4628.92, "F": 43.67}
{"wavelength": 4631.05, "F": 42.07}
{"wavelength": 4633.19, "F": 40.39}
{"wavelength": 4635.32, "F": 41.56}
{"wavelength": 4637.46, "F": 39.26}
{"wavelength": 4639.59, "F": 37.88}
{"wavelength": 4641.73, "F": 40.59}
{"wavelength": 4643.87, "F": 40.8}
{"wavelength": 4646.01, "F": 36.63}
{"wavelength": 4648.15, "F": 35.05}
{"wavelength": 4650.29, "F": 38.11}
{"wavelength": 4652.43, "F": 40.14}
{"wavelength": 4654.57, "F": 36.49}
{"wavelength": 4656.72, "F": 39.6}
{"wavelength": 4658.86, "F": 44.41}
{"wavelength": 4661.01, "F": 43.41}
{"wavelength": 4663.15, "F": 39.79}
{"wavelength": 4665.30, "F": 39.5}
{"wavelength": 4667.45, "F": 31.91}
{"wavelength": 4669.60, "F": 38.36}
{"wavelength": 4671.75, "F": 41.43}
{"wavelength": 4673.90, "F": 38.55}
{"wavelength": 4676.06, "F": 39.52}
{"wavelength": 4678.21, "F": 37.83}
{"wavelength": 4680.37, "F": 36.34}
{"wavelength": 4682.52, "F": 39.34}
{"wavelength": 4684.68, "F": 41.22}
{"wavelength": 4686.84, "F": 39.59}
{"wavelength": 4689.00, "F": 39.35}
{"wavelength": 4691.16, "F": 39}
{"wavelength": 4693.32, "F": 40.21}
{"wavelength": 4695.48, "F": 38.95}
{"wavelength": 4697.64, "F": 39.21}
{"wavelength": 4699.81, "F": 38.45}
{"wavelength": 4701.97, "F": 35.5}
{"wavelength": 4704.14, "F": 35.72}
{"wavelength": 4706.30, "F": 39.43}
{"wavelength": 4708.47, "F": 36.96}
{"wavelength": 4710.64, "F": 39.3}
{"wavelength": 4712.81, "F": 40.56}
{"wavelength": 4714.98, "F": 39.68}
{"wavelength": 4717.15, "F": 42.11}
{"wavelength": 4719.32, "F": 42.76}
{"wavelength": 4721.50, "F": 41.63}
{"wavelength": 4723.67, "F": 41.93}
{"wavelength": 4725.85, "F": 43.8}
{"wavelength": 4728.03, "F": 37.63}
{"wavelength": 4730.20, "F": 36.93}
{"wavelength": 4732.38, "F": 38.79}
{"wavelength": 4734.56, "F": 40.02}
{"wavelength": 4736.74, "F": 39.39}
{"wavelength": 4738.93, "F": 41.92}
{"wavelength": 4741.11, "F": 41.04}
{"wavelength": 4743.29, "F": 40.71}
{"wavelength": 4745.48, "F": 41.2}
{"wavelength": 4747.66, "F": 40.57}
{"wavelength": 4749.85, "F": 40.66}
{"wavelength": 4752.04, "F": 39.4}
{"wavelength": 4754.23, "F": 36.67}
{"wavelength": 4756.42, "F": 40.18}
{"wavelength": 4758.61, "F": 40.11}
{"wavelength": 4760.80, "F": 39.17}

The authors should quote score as 6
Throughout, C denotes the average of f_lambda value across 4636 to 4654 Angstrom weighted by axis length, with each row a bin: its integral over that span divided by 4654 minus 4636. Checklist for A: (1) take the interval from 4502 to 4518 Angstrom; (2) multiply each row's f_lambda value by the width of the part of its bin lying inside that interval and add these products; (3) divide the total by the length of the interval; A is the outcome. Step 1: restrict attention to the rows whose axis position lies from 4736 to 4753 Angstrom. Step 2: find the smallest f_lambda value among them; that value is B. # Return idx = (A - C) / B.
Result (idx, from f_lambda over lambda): 0.03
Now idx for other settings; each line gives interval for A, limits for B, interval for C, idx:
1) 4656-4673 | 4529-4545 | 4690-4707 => 0.05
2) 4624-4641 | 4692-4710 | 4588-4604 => 0.06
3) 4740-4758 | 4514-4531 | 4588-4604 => 0.04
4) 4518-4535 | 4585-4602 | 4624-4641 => -0.17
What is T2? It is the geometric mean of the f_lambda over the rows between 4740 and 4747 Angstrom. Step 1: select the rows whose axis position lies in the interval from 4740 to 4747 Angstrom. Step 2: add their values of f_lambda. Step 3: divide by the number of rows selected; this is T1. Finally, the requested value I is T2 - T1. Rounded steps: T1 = 41.0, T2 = 41.0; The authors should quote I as -0.001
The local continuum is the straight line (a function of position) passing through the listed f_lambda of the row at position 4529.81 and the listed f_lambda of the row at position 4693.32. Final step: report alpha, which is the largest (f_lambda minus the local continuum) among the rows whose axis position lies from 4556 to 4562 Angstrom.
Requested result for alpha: 9.6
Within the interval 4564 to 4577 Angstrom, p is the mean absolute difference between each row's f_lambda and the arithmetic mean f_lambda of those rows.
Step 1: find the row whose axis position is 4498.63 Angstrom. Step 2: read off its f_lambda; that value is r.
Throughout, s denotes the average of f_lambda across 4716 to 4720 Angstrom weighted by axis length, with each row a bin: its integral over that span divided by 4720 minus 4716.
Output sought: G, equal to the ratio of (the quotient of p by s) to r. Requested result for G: 0.0011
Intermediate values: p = 1.85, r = 38.47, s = 42.4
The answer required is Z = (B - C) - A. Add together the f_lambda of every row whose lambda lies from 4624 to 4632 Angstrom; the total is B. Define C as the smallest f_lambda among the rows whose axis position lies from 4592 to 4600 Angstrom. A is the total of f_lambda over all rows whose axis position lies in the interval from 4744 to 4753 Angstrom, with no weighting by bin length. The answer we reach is -30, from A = 162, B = 169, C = 37.46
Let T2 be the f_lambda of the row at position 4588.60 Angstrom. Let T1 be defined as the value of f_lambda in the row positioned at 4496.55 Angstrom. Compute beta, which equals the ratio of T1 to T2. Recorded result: 0.81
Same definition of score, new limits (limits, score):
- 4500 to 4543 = 5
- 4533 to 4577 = 6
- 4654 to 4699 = 4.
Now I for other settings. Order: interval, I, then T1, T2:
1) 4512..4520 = -0.021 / 38.0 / 38.0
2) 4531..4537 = -0.015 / 30.7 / 30.7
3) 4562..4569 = -0.052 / 40.2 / 40.1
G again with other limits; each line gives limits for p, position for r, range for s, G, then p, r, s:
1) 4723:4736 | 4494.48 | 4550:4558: 0.0016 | 2.07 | 34.75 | 37.4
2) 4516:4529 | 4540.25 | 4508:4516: 0.0020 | 3.05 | 38.88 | 38.9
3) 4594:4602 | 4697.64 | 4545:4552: 0.0006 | 0.93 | 39.21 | 38.0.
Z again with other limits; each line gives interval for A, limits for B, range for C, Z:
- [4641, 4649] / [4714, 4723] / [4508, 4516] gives -24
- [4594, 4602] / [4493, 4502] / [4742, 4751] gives -50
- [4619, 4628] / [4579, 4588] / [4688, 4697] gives -60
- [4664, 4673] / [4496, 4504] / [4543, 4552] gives -37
